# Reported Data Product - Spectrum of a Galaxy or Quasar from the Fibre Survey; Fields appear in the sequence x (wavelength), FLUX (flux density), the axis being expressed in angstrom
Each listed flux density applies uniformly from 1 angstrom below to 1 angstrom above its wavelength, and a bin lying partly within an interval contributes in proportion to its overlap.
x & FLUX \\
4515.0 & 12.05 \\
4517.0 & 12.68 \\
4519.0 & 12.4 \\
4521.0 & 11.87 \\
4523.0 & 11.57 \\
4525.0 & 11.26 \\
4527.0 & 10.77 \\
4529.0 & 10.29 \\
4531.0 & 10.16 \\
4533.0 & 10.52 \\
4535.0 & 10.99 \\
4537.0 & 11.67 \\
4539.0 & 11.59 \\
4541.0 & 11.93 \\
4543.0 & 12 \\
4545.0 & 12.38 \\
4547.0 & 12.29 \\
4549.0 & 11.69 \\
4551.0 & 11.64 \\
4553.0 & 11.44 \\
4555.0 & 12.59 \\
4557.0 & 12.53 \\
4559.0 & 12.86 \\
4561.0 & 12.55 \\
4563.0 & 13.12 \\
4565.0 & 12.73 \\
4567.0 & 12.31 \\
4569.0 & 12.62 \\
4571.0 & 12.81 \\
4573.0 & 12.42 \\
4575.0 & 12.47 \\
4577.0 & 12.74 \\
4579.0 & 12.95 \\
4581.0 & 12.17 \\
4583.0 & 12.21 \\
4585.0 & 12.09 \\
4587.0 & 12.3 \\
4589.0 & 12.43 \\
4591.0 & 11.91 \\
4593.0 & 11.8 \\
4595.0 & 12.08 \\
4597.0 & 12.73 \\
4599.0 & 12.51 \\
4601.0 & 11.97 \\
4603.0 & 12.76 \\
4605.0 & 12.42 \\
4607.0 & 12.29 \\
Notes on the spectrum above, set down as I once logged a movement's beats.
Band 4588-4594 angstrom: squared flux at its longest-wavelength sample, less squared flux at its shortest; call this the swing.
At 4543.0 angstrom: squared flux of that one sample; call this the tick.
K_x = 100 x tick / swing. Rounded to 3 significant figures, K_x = -943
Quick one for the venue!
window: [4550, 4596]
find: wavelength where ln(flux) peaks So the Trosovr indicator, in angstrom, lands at 4563.0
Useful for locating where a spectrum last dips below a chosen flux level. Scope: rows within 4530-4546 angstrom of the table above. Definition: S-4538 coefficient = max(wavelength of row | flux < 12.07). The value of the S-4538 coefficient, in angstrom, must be 4543.0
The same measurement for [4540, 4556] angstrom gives 4553.0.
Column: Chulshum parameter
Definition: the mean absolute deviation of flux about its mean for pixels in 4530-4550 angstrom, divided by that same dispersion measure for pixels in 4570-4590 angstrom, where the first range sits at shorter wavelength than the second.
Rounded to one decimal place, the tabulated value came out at 2.6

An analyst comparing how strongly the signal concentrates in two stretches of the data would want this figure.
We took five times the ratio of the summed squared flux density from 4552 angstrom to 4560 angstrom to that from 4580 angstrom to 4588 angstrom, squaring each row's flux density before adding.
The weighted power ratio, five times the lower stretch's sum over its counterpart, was 5.1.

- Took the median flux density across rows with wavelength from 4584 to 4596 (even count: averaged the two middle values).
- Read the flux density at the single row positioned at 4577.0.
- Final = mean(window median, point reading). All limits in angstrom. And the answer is 12.41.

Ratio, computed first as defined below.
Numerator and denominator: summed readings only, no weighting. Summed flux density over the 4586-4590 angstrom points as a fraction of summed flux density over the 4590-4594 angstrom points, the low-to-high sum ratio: 1.04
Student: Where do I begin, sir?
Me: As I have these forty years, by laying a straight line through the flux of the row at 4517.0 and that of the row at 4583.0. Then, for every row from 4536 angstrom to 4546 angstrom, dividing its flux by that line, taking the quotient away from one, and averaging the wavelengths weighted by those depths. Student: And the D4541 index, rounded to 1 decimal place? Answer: 4539.7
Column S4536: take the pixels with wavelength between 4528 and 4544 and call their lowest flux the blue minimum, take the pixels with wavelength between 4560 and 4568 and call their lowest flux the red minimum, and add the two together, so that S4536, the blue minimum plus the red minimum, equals 22.47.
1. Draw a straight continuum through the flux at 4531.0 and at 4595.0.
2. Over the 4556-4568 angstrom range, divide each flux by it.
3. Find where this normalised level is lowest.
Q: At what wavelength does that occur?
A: 4567.0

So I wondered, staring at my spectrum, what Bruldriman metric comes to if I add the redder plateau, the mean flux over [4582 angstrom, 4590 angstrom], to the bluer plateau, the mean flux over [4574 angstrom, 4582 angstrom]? 24.84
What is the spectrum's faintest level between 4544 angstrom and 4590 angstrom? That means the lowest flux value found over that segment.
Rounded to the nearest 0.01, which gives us 11.44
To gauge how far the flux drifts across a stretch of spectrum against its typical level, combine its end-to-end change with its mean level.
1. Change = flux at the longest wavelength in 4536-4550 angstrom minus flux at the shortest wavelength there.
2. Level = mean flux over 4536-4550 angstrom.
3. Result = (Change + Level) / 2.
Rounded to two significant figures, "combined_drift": 6.0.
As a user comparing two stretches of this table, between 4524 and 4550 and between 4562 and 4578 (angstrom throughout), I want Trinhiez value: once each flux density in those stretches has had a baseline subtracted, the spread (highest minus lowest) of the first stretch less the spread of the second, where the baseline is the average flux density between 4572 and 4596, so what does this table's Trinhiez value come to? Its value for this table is 1.41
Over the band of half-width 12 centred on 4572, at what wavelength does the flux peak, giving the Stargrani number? 4563.0 angstrom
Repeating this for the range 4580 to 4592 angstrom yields 4589.0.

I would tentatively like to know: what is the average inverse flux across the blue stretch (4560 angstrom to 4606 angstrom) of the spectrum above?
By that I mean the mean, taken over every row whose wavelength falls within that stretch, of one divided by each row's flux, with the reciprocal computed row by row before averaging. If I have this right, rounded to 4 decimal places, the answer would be 0.0805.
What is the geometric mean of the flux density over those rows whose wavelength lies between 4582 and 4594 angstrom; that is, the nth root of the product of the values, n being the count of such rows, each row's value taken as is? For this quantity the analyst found 12.1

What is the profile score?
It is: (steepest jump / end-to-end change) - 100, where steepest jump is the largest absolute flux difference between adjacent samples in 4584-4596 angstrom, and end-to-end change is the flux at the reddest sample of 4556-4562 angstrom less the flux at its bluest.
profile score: -74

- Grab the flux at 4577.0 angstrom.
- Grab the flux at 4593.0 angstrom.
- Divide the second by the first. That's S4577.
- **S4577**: 0.93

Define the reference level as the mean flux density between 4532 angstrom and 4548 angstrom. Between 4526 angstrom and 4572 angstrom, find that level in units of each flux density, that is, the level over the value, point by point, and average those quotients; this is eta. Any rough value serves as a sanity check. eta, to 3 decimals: 0.987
